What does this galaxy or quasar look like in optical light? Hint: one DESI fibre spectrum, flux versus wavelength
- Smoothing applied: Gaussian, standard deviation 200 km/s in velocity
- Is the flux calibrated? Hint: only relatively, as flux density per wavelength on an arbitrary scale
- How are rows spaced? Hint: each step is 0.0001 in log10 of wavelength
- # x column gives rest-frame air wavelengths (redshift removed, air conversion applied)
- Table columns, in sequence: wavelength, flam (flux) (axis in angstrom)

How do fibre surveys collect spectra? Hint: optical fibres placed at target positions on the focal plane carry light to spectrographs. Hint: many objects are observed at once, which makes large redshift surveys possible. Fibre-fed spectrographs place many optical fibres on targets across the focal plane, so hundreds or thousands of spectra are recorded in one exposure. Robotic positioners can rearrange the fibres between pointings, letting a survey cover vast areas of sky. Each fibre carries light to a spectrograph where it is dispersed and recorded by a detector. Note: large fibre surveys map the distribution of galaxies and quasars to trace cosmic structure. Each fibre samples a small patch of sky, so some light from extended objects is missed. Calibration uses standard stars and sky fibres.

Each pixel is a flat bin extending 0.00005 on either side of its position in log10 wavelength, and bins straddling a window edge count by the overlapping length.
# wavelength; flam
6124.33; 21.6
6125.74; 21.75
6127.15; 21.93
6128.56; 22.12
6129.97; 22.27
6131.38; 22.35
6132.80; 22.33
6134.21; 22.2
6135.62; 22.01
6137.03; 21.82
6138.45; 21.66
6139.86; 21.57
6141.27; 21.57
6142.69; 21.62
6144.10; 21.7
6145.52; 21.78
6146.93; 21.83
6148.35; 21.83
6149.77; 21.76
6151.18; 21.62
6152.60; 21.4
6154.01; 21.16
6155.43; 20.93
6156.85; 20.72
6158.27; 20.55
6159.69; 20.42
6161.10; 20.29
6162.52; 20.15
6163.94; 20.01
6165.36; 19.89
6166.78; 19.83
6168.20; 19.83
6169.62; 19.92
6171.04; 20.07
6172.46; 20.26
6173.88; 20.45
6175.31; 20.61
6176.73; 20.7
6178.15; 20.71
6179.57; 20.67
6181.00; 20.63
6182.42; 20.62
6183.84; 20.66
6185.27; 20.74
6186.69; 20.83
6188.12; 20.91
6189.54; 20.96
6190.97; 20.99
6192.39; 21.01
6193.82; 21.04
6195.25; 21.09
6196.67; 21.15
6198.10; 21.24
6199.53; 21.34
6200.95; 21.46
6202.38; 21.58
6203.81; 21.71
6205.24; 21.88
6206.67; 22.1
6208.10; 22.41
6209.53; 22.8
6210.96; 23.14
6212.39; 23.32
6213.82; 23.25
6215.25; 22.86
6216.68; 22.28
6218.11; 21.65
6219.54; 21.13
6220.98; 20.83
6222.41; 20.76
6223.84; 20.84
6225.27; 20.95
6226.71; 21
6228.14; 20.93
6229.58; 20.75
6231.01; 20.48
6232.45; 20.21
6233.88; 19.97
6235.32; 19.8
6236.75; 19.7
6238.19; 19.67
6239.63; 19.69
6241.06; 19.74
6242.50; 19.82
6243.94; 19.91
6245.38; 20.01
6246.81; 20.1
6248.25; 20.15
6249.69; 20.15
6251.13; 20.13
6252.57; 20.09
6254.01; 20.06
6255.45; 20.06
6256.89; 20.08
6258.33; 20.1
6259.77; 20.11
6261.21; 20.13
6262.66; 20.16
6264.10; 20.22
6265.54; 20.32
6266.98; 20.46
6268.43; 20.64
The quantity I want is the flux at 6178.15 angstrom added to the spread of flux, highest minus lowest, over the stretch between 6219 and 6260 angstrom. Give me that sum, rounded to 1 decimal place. 22.2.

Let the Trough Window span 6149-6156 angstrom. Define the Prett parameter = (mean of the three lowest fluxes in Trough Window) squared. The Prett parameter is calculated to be 448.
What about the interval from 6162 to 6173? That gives 394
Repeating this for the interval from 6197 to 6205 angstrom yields 456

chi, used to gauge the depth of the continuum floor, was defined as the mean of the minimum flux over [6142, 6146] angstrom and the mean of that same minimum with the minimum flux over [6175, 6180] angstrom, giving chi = 21.37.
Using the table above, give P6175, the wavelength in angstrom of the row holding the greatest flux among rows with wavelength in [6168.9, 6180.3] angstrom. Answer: 6178.15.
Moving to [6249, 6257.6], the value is 6249.69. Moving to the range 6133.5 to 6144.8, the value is 6134.21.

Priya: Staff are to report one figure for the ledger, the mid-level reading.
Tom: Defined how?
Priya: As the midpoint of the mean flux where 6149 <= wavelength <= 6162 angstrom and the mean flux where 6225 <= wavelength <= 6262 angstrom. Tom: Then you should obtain 20.6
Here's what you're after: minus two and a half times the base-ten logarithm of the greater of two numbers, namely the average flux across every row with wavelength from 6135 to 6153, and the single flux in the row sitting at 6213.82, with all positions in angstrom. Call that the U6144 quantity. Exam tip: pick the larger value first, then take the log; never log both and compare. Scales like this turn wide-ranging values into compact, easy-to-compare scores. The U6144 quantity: -3.416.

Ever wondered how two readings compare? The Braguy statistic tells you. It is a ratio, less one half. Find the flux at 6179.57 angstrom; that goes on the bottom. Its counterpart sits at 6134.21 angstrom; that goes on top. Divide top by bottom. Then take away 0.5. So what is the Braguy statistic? 0.57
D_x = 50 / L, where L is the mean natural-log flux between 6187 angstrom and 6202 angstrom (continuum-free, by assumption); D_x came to 16.4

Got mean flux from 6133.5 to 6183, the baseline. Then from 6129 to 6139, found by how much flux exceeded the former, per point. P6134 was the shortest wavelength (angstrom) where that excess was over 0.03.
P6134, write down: 6129.97 angstrom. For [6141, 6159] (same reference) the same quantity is 6141.27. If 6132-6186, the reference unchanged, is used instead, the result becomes 6132.80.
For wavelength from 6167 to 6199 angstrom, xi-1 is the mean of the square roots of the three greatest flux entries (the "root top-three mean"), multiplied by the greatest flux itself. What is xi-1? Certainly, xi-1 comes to 98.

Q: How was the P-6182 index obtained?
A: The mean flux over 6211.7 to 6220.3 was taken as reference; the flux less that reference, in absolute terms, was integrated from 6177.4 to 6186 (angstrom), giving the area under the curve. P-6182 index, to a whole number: 15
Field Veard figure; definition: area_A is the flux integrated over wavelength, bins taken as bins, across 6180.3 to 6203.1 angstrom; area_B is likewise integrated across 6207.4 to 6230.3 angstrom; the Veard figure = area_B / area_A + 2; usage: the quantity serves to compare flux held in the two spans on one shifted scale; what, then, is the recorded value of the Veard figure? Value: 3.04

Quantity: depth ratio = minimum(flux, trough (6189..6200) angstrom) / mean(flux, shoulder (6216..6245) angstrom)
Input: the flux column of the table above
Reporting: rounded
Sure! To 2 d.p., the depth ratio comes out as 1.02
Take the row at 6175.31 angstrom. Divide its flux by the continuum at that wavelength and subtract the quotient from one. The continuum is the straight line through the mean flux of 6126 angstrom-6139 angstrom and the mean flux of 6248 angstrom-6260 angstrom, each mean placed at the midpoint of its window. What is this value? 0.036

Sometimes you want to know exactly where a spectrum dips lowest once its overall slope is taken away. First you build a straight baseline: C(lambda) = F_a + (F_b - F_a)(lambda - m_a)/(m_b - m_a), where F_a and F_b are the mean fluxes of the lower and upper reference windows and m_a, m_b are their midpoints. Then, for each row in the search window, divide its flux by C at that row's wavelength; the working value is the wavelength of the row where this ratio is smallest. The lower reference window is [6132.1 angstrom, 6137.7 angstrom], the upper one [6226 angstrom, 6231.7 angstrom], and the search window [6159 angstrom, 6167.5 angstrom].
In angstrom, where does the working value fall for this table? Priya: 6166.78 angstrom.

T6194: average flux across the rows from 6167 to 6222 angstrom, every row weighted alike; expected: 21.3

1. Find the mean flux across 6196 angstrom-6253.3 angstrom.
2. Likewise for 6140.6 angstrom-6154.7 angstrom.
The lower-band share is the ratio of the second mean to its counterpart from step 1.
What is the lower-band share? 1.03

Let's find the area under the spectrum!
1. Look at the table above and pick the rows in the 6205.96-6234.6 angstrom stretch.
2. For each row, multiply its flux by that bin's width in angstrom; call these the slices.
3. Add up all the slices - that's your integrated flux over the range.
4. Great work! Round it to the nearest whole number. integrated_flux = 618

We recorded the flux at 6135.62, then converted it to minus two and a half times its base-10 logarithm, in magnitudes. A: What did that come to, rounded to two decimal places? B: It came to -3.36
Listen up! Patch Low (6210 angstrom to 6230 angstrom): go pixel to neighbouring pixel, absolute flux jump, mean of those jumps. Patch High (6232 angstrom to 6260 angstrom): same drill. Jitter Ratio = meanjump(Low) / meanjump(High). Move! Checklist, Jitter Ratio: 4.1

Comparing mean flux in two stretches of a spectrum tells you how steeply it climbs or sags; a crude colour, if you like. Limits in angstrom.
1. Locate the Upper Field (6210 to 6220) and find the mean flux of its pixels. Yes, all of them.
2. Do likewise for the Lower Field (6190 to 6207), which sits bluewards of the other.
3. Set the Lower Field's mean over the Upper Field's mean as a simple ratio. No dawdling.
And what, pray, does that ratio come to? 0.95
